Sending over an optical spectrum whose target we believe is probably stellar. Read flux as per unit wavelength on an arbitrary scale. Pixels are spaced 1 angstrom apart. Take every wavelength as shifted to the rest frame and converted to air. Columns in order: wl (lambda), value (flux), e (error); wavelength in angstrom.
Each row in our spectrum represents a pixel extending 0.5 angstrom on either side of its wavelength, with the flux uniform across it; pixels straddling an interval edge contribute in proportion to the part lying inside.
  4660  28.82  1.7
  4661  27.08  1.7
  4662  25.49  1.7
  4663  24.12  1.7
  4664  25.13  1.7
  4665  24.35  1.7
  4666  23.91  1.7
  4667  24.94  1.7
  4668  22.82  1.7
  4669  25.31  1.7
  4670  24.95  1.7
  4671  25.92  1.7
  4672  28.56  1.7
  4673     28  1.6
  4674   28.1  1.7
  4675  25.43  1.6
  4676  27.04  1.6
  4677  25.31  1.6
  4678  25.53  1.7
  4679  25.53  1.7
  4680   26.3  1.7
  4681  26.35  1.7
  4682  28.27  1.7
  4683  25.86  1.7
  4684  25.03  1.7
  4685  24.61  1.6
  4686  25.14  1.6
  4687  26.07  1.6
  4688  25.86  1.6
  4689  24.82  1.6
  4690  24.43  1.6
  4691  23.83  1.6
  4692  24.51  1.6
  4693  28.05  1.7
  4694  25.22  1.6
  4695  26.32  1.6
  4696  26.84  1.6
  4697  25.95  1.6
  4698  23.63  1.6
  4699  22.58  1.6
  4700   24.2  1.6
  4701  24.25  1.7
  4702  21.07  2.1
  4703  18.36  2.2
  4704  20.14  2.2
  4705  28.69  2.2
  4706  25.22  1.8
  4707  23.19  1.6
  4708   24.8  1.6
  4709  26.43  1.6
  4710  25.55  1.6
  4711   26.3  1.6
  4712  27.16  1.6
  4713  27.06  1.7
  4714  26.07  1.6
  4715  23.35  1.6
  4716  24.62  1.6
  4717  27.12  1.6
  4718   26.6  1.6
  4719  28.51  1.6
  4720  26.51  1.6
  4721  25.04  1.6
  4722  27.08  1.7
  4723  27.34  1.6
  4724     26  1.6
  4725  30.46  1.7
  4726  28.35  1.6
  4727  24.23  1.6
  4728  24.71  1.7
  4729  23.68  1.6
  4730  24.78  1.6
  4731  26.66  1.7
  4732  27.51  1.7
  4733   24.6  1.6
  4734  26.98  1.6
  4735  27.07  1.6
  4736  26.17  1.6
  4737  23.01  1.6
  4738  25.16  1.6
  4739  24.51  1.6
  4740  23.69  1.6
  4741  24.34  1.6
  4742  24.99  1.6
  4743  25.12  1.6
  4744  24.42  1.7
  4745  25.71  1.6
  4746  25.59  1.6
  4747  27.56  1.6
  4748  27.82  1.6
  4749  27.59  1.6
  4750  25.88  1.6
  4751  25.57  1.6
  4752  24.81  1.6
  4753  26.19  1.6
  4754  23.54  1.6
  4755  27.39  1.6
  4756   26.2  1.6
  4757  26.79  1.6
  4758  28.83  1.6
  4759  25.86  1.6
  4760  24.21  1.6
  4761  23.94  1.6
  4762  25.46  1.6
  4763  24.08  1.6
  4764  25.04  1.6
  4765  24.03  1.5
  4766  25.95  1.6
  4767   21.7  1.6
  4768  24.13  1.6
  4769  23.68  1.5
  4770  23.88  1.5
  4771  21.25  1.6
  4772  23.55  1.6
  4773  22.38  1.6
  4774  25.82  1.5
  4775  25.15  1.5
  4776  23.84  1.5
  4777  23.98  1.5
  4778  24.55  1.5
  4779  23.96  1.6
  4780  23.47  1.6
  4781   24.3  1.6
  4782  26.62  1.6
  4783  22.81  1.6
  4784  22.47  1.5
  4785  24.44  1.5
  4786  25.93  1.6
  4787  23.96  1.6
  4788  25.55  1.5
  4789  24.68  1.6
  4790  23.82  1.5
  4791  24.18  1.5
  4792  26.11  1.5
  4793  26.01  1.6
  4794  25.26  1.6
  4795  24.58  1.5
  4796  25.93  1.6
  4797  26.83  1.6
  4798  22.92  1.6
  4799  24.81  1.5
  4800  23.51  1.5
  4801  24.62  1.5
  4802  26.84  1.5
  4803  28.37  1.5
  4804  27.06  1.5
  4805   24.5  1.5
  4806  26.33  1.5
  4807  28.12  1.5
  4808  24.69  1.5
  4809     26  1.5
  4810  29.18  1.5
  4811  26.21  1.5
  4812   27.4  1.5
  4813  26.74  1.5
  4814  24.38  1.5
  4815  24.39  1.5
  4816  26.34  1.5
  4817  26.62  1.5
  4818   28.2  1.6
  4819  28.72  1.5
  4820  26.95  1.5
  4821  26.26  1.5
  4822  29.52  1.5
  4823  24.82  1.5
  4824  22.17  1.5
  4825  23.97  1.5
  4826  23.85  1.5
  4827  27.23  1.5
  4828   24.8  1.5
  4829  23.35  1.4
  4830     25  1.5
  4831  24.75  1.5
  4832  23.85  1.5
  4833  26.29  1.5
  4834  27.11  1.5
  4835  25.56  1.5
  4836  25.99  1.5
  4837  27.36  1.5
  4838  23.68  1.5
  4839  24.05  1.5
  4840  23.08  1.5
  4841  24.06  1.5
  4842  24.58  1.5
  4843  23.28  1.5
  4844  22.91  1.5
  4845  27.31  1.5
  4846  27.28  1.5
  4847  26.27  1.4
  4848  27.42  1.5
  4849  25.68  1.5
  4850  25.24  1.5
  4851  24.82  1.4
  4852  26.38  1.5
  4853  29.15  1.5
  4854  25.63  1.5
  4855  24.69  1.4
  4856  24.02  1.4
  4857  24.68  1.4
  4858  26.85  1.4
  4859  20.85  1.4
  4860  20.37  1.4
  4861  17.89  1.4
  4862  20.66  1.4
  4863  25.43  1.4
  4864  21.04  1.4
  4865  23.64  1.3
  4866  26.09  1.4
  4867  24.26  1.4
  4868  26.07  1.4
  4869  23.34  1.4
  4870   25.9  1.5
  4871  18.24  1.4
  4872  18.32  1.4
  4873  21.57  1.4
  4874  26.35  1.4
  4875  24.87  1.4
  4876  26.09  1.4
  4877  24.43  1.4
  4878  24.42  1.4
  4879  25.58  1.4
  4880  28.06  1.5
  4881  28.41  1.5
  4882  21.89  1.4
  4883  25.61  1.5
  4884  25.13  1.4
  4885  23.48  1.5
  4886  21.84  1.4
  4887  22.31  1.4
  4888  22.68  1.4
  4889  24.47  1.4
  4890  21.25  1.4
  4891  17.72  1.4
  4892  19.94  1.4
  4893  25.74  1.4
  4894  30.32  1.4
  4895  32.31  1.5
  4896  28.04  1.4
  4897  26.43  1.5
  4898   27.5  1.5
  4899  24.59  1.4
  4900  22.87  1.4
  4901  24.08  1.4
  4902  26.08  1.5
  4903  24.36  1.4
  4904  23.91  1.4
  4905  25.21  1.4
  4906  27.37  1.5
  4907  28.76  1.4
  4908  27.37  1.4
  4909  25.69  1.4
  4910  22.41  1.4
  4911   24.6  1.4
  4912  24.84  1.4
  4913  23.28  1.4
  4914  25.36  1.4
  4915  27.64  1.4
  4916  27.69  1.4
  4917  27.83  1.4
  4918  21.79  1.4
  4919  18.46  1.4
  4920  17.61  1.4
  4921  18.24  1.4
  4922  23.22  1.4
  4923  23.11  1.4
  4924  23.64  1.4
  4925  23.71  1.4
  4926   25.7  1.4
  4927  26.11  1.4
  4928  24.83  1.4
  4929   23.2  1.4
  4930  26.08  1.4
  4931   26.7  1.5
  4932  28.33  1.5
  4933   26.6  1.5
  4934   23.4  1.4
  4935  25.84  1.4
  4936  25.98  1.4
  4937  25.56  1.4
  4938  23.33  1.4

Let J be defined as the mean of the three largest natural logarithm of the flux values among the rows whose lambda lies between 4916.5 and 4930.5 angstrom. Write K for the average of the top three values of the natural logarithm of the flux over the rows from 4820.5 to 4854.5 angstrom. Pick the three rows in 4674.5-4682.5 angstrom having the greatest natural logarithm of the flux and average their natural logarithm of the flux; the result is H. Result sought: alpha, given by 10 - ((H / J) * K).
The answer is 6.62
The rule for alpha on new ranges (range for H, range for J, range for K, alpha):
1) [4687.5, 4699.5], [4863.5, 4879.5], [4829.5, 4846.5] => 6.66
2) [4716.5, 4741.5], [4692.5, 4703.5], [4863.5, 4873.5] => 6.67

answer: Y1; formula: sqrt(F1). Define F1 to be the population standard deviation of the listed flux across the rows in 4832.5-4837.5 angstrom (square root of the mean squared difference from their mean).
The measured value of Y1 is 0.8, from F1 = 0.7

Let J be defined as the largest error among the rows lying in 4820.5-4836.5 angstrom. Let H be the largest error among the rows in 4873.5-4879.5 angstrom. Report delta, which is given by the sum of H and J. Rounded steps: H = 1.40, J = 1.50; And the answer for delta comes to 2.90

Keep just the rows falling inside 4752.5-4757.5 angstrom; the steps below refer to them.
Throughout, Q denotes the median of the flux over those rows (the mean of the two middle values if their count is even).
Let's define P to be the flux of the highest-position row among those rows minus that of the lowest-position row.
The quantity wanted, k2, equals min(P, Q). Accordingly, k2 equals 0.6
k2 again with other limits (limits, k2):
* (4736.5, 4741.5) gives 1.3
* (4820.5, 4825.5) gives -2.3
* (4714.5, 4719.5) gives 5.2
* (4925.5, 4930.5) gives 0.4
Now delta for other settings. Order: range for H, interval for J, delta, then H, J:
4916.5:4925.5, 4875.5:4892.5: 2.90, 1.40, 1.50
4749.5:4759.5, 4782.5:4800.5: 3.20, 1.60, 1.60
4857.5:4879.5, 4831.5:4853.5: 3.00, 1.50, 1.50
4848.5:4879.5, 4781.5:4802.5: 3.10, 1.50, 1.60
